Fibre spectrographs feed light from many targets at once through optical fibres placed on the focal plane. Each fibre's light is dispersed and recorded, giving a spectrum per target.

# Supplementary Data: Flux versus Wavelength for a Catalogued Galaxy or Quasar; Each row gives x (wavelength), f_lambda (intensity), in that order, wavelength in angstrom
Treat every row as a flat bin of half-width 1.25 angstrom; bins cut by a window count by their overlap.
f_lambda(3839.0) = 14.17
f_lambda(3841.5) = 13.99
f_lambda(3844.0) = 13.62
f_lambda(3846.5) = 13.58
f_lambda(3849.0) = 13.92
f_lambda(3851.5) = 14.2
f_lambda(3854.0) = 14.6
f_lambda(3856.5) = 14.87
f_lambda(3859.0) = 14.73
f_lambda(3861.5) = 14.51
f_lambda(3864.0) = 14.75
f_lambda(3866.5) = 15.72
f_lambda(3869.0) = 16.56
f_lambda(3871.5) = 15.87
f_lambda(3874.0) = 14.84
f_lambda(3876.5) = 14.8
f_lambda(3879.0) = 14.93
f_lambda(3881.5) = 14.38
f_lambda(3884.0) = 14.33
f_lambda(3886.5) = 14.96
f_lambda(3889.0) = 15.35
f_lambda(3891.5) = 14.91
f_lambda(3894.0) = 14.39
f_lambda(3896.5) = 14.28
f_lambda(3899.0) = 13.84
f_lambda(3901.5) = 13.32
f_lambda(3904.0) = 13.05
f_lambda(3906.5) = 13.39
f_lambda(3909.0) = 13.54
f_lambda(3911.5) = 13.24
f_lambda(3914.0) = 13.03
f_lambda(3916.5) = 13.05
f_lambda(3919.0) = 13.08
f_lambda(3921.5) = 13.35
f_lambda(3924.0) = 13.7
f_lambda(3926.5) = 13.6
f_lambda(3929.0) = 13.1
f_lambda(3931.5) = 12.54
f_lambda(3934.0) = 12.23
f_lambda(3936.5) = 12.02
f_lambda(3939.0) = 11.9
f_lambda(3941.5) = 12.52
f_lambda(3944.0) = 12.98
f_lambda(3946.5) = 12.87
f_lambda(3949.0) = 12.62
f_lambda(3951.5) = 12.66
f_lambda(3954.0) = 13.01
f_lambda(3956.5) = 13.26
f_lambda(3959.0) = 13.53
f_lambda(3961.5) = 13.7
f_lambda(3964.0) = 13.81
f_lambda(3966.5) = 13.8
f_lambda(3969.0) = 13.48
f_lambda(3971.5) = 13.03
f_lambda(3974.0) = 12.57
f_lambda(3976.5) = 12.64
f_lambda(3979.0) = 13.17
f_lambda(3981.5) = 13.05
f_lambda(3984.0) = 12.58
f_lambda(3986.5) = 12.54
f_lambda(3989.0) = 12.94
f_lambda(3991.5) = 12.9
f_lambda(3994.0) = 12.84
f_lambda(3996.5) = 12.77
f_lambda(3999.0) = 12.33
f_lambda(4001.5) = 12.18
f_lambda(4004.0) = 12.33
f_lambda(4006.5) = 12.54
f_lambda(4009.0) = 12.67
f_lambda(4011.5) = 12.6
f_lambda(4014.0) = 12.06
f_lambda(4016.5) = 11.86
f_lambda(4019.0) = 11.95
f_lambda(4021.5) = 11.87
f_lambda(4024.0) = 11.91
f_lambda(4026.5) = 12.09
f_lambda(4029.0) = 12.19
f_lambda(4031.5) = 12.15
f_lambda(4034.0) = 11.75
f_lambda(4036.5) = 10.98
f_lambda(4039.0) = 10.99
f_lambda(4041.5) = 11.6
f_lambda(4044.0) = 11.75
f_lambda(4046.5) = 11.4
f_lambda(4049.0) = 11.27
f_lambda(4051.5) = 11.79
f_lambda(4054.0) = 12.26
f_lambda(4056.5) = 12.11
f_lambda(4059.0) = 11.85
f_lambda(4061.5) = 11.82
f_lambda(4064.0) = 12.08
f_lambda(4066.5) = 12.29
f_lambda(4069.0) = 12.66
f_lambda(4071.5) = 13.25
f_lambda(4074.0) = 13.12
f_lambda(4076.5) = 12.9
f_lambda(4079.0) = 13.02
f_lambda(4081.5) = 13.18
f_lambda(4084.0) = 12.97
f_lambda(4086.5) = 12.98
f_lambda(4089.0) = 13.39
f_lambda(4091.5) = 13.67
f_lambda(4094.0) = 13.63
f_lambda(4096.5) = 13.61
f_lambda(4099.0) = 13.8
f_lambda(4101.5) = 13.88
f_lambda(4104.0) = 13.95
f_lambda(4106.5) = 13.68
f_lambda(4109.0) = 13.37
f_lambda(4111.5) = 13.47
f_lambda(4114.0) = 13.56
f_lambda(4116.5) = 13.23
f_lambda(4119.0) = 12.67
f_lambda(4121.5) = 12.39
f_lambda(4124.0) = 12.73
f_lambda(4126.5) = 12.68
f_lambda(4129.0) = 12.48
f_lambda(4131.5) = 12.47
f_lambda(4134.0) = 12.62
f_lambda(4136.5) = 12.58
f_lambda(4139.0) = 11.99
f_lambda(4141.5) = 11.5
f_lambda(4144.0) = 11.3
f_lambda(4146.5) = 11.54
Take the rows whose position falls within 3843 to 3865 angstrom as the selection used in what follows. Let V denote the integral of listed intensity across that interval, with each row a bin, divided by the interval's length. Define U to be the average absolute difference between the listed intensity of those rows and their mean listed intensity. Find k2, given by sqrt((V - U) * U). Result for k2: 2.43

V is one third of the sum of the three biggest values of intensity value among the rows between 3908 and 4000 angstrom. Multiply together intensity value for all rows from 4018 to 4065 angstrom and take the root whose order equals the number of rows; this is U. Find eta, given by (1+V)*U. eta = 174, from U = 11.8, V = 13.8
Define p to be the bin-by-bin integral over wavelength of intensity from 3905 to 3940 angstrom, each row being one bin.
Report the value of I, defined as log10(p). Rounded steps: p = 455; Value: 2.66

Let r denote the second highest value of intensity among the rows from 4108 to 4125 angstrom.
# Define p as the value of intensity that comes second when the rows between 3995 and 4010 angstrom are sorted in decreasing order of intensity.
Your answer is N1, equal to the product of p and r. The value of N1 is 171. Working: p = 12.67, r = 13.47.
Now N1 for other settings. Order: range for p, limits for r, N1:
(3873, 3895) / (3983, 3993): 193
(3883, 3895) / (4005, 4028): 188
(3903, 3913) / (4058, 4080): 176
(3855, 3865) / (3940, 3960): 196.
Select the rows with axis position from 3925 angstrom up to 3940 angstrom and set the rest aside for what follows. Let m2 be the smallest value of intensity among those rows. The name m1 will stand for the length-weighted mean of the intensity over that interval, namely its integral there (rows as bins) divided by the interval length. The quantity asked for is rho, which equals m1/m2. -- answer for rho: 1.06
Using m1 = 12.6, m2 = 11.9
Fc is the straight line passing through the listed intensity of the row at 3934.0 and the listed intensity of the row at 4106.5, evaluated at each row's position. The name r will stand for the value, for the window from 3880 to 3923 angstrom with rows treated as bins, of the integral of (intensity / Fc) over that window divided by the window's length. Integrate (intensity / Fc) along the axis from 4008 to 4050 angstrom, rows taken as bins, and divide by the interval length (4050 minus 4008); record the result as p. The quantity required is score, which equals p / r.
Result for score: 0.8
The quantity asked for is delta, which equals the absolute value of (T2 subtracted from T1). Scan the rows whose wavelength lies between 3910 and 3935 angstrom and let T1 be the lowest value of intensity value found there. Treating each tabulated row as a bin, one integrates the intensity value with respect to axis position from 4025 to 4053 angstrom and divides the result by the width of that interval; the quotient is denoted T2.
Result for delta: 0.6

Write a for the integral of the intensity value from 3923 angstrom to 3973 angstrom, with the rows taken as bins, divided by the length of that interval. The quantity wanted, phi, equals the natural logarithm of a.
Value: 2.57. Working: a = 13.0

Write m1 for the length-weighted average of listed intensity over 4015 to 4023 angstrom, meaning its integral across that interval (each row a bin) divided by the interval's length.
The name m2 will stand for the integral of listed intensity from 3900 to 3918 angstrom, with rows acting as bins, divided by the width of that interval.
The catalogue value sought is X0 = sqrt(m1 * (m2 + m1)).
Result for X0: 17.3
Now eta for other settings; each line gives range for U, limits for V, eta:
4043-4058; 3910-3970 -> 174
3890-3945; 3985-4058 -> 184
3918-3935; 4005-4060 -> 178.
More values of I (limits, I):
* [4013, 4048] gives 2.61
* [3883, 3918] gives 2.69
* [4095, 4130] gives 2.67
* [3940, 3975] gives 2.66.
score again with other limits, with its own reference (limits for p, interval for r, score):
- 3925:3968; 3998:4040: 1.1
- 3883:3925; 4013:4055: 1.3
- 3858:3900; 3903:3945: 1.2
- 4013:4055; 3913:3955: 0.9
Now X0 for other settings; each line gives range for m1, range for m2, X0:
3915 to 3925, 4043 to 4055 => 18.2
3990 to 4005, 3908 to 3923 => 18.0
